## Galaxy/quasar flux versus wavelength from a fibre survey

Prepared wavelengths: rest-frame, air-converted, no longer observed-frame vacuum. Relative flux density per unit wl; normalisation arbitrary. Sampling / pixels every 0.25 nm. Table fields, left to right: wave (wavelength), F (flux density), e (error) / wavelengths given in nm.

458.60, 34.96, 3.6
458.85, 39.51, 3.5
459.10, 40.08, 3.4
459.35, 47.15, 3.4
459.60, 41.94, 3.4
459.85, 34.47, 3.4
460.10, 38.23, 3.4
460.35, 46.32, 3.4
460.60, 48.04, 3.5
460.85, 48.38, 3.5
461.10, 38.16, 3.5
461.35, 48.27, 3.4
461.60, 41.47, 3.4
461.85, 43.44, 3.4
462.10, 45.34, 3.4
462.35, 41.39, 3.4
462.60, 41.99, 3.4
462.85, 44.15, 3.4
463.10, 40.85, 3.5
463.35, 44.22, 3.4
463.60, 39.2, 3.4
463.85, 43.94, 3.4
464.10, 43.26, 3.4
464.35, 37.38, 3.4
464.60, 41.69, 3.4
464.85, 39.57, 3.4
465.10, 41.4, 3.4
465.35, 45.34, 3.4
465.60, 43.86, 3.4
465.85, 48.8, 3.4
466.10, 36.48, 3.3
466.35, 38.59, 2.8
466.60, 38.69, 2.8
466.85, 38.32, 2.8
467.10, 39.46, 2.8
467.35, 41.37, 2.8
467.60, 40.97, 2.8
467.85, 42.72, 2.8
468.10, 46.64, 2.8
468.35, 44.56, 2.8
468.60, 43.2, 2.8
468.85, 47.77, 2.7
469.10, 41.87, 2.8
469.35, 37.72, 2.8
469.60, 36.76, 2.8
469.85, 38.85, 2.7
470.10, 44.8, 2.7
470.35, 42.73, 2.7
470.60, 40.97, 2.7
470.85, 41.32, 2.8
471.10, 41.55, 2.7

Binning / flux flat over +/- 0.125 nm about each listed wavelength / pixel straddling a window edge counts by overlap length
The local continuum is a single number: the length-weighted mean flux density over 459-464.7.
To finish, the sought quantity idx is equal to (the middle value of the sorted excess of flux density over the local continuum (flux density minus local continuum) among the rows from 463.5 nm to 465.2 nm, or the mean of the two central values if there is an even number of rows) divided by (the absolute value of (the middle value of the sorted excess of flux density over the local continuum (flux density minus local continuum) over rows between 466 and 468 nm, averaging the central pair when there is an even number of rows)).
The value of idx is -0.3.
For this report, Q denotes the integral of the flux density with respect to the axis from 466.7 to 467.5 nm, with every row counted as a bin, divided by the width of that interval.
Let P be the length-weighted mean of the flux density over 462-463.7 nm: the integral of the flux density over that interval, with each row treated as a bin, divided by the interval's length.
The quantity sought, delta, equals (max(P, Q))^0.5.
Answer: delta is 6.52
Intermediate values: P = 42.5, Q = 39.7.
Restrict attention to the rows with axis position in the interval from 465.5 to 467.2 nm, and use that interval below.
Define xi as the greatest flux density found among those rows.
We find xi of 48.8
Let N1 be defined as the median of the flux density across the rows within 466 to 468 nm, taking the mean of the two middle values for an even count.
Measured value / 39.1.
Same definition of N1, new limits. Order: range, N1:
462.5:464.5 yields 42.6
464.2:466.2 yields 41.5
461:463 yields 42.7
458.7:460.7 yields 41.0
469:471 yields 41.1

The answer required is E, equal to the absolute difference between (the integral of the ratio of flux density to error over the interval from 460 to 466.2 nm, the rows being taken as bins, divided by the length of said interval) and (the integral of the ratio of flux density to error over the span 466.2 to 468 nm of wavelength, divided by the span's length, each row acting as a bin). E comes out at 1.7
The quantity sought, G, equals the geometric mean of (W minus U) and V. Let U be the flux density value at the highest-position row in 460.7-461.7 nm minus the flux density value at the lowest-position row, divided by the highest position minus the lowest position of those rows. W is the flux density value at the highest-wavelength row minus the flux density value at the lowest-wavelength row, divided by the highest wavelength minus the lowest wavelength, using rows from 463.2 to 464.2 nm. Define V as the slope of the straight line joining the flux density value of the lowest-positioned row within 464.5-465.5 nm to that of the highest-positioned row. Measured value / 6.2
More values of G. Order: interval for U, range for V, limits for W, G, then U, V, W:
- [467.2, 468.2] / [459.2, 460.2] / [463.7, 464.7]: 10.9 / 7.0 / -12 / -3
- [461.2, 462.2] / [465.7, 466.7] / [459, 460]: 6.9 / -3.9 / -13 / -7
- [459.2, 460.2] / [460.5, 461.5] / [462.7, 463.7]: 1.3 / -11.9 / 0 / -7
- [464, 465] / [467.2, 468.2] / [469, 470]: 2.5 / -4.9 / 7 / -4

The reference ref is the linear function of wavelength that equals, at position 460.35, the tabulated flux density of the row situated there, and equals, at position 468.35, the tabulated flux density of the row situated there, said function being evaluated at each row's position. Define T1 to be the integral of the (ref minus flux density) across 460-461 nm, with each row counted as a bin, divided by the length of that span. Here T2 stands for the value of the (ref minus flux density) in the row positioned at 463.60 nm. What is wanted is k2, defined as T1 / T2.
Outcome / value 0.2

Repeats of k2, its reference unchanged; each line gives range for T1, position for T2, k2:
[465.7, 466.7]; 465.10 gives 1.1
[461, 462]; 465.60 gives 2.3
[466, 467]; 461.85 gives 2.7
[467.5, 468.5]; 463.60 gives 0.1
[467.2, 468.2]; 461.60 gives 0.4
